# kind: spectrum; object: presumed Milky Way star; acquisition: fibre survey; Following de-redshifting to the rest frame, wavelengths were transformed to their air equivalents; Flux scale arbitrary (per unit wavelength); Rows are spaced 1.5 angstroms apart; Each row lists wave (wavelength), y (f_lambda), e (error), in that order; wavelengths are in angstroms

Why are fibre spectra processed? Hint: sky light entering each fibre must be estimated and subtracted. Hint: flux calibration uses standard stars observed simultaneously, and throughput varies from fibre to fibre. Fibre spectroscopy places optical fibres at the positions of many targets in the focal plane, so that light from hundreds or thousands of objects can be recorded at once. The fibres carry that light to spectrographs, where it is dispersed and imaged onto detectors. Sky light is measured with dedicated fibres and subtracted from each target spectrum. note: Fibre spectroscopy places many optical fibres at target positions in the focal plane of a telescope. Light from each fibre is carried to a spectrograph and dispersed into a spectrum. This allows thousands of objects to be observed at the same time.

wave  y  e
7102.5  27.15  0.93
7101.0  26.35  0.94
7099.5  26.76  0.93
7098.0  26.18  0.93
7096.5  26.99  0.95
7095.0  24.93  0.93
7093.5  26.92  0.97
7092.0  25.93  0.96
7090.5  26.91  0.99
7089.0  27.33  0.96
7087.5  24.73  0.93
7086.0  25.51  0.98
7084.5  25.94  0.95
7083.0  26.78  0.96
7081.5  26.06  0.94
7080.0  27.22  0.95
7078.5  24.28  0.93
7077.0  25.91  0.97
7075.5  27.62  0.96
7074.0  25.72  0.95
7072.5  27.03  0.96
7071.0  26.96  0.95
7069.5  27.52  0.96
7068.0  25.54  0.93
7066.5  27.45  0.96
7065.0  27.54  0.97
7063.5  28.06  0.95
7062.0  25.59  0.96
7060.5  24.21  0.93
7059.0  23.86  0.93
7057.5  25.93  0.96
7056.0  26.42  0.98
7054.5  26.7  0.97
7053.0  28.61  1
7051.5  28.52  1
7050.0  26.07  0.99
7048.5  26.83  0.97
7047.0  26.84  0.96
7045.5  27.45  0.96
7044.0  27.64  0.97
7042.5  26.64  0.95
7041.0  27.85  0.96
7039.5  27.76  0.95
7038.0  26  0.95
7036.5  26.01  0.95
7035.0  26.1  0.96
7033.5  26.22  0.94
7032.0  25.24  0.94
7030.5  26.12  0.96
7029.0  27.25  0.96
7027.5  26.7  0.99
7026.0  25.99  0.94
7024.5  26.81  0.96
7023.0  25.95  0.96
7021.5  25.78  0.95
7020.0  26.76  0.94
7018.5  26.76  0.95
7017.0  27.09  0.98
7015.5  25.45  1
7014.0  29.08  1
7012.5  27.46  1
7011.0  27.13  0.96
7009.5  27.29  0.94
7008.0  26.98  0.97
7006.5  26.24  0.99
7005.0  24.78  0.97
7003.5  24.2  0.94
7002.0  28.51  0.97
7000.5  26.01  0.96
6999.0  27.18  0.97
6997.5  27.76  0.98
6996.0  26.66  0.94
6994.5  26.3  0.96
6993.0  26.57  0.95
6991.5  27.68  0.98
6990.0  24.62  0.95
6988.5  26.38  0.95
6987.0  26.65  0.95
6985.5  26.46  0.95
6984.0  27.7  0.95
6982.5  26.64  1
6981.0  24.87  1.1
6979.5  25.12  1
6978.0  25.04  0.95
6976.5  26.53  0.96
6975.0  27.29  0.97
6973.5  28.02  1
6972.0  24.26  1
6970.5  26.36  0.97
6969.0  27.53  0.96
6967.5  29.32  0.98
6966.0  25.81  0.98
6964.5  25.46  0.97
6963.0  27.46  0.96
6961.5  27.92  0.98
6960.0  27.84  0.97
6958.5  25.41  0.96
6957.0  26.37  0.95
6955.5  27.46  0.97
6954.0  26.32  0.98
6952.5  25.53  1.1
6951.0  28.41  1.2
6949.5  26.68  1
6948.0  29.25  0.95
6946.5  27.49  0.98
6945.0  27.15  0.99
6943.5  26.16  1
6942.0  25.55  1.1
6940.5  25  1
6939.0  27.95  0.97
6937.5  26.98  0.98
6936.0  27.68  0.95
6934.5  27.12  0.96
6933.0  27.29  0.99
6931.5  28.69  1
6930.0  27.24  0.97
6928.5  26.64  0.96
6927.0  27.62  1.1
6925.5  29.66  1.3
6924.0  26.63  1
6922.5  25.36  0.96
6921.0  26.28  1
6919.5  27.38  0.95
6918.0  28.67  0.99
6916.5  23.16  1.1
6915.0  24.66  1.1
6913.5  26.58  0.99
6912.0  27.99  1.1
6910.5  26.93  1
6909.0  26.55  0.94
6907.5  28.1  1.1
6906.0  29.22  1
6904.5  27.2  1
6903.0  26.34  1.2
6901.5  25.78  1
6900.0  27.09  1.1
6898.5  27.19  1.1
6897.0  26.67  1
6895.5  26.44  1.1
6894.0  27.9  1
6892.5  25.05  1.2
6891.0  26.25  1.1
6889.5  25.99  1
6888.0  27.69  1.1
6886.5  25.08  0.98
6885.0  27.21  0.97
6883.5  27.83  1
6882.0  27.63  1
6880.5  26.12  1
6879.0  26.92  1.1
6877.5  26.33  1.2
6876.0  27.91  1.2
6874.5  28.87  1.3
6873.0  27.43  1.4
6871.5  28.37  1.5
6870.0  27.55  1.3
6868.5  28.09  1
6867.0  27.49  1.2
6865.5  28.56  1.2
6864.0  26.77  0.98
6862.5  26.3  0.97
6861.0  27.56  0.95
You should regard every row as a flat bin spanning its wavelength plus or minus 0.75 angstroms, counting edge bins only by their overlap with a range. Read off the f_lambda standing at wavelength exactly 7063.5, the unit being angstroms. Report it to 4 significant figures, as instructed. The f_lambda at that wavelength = 28.06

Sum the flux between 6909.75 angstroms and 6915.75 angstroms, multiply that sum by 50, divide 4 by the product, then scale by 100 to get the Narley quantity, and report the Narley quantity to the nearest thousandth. 0.075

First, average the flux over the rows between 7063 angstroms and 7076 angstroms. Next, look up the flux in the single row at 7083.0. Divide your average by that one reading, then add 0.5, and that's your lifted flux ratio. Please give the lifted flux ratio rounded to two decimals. 1.51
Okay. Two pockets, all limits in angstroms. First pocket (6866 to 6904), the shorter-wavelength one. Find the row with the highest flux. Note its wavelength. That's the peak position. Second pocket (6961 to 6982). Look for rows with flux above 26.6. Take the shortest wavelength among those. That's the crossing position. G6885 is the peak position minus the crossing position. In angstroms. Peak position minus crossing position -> -87.0 angstroms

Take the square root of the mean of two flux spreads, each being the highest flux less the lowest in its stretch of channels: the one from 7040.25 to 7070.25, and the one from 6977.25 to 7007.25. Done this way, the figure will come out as 2.13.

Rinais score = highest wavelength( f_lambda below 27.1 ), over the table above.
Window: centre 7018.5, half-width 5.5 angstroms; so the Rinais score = 7023.0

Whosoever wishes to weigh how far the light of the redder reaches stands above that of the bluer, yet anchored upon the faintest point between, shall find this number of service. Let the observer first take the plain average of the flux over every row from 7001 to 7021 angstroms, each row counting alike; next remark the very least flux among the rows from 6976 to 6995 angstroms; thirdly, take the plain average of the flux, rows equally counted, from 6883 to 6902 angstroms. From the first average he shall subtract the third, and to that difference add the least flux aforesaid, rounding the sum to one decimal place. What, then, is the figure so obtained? 24.7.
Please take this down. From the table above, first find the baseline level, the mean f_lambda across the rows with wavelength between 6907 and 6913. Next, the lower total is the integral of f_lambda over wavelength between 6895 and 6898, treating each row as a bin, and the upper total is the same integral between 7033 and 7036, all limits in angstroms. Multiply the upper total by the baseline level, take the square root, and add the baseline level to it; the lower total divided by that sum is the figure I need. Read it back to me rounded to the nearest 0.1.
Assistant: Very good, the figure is 1.1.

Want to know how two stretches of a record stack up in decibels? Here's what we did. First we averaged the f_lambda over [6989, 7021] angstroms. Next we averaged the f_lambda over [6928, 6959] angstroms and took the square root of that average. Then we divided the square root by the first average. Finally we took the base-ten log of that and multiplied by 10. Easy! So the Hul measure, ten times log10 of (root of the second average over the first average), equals -7.11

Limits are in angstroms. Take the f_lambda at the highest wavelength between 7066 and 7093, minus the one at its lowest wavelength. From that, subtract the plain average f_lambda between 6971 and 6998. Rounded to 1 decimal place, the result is -27.9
